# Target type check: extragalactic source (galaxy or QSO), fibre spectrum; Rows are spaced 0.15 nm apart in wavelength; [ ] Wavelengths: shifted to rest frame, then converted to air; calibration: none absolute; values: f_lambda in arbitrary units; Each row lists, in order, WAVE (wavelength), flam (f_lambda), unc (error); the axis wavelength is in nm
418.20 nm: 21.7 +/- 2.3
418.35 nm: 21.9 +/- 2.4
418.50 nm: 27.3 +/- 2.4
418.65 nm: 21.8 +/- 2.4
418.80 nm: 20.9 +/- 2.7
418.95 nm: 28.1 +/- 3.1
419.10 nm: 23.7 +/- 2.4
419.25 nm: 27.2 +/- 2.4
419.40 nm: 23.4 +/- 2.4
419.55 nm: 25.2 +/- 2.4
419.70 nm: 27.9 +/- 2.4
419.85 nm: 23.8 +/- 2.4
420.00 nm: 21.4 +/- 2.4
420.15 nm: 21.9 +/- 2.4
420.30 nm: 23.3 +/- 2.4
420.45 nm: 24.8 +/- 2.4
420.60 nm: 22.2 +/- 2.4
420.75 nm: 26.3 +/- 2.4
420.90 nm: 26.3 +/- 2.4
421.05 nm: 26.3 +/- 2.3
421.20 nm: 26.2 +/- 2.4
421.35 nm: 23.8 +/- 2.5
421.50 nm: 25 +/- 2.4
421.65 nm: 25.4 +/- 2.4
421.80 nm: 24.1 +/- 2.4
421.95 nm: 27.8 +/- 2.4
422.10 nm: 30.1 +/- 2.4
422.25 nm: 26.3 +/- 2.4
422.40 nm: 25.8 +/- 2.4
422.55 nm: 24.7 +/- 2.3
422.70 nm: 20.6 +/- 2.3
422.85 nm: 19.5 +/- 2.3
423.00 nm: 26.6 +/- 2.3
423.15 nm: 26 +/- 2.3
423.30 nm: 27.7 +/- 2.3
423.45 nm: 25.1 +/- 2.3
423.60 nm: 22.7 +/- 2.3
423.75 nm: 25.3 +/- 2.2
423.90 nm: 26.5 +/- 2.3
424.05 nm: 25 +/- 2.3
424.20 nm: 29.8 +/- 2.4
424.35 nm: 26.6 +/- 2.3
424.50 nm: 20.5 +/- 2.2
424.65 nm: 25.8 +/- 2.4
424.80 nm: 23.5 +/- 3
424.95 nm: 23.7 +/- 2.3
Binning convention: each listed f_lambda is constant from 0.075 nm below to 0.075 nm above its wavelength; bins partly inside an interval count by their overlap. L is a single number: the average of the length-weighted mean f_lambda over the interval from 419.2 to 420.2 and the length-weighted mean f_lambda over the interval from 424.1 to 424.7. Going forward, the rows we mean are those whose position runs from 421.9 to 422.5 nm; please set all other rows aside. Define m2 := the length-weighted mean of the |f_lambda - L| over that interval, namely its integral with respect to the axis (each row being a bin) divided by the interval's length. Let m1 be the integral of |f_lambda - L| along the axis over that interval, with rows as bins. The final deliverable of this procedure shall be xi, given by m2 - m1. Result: 0.95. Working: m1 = 1.4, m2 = 2.4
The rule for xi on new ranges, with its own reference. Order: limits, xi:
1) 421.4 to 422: 0.38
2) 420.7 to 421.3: 0.50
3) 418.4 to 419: 1.27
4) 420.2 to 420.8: 0.63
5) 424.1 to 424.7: 1.15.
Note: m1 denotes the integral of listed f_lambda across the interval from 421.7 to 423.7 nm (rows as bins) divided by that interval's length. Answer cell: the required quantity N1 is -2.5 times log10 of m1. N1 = -3.50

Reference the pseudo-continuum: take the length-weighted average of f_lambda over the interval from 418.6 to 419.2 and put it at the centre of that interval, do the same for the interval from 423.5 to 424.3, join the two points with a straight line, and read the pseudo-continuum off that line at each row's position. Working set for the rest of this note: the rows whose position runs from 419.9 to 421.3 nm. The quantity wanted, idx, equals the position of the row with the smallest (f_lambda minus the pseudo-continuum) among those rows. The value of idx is 420.00 nm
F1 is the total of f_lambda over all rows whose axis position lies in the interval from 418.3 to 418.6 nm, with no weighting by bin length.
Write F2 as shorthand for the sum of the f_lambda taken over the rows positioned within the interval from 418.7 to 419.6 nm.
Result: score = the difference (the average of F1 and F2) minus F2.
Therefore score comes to -50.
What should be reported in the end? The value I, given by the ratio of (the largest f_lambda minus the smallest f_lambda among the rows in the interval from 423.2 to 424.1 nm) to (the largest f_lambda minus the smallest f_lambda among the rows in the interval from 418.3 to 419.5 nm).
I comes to 0.7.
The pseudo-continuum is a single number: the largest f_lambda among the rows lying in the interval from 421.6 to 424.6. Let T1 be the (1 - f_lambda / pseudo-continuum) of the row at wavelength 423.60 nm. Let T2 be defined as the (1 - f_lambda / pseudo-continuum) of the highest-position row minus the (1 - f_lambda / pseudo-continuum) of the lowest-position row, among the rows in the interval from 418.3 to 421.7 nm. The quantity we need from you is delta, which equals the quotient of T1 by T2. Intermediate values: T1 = 0.25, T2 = -0.12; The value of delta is -2.1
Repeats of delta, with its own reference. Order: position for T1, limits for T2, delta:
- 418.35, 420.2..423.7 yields 13.7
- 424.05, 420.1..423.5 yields -1.6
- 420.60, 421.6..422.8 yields 1.6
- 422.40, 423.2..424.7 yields 2.3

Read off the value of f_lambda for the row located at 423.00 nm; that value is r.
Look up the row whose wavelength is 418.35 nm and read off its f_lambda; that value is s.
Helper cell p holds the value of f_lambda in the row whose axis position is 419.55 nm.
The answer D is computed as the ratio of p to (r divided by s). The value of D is 21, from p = 25.2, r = 26.6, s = 21.9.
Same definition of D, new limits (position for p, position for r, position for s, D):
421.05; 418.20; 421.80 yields 29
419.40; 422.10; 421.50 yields 19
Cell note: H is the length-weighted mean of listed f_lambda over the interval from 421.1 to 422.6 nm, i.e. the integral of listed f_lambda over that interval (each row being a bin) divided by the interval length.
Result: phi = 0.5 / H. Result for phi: 0.0193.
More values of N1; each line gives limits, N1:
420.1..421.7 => -3.48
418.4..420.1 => -3.47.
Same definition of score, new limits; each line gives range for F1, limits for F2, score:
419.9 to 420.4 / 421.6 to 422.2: -20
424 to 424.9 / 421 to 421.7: 12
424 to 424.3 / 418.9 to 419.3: -12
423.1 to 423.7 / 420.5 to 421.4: -25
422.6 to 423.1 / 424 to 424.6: -18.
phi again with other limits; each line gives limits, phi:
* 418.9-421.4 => 0.0202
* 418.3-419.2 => 0.0207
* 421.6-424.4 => 0.0196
